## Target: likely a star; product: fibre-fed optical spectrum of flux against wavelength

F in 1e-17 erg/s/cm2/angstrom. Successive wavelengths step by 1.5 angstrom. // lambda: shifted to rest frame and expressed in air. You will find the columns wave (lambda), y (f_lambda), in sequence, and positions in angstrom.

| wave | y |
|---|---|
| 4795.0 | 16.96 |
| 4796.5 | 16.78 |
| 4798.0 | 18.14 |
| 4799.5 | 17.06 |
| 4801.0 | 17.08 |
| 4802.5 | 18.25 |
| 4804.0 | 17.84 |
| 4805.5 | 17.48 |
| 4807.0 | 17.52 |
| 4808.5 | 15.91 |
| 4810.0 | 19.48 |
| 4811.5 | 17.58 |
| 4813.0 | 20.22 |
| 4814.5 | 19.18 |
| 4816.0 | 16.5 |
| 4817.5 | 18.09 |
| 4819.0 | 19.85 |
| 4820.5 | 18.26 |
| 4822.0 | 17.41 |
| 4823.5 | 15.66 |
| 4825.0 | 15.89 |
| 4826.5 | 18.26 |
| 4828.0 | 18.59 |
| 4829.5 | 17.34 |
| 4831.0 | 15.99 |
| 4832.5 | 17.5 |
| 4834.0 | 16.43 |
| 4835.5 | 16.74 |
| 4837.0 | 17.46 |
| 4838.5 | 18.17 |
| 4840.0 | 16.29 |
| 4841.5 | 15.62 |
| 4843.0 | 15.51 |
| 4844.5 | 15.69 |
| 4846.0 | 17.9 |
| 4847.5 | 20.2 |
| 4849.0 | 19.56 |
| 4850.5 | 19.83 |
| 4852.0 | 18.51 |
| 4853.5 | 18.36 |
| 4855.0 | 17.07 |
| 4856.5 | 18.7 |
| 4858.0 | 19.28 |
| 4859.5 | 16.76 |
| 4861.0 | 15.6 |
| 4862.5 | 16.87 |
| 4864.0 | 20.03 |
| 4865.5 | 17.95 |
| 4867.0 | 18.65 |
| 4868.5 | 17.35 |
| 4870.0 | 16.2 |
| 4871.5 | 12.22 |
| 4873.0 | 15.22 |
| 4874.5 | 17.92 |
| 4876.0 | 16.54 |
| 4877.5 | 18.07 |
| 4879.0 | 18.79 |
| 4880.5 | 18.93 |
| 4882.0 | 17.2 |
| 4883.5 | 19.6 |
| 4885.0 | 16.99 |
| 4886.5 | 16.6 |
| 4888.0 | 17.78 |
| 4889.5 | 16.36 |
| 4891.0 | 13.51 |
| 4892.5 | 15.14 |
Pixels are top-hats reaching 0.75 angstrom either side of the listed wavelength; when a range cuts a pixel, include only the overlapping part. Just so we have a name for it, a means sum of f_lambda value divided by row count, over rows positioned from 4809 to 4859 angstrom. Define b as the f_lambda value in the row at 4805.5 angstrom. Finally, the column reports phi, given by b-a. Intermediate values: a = 17.8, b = 17.48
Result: -0.3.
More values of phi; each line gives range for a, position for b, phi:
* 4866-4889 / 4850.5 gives 2.6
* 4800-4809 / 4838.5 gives 0.8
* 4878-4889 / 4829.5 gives -0.6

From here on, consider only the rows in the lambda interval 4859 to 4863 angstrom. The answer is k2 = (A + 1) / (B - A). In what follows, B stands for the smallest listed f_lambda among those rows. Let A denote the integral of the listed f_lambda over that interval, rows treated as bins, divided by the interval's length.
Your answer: -23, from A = 16.4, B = 15.6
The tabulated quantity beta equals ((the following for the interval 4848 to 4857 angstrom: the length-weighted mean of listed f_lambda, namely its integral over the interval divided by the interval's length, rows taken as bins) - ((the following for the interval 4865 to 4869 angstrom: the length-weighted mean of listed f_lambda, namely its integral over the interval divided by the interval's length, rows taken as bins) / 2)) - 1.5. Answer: 8.2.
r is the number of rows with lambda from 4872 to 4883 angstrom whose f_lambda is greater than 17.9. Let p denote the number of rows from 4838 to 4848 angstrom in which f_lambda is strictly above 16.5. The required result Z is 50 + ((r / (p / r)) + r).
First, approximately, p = 3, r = 4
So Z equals 59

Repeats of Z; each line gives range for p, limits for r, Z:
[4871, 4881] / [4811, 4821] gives 60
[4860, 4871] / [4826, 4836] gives 53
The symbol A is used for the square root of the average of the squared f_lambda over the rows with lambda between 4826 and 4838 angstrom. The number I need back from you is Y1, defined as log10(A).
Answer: 1.24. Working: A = 17.3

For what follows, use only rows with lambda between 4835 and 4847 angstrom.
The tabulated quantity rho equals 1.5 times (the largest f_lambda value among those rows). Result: 27.3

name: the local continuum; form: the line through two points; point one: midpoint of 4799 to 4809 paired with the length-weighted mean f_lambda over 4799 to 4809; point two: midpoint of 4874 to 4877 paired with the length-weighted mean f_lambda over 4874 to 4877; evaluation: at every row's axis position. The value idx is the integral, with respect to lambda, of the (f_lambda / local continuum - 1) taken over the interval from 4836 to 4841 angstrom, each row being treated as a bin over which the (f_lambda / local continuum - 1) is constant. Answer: 0.0 angstrom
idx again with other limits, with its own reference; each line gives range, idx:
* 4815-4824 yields 0.2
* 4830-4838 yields -0.2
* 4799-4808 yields 0.1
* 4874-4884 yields 0.5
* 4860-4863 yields -0.2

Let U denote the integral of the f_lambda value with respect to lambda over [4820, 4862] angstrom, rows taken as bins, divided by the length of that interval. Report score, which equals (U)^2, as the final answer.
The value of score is 304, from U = 17.4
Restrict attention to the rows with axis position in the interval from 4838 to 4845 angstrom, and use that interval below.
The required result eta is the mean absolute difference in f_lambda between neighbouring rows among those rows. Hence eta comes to 0.7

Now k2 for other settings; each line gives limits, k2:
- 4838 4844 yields -22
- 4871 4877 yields -5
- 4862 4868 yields -13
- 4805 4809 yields -16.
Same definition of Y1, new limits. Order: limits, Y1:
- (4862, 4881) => 1.24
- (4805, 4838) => 1.25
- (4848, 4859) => 1.27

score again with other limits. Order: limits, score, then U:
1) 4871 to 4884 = 296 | 17.2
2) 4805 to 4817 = 324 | 18.0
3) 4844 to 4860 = 339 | 18.4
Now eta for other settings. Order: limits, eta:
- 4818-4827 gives 1.4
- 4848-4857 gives 0.9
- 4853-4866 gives 1.7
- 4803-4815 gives 1.6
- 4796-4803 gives 0.9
